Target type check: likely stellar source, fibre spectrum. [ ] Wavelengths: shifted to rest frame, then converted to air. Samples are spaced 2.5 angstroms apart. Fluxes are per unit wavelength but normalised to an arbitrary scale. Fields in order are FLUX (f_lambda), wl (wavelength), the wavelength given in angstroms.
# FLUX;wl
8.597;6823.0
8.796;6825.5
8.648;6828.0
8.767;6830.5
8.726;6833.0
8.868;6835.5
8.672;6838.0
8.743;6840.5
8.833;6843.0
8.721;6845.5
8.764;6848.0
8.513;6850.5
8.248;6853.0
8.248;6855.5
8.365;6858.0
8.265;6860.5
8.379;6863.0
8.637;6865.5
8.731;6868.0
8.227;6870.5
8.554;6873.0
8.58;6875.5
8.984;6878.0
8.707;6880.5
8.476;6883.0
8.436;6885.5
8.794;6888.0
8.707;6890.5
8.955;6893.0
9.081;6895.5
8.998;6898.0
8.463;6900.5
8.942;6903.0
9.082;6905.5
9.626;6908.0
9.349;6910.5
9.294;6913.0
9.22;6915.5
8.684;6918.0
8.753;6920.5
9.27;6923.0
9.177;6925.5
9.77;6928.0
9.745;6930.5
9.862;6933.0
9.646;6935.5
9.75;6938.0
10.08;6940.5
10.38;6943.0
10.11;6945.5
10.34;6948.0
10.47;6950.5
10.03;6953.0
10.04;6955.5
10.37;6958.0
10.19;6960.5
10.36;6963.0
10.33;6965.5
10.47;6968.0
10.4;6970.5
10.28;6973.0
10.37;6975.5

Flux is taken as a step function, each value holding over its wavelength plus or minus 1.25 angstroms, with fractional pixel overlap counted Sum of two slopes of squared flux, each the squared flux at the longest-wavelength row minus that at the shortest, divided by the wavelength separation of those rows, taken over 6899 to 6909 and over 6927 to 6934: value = 3.2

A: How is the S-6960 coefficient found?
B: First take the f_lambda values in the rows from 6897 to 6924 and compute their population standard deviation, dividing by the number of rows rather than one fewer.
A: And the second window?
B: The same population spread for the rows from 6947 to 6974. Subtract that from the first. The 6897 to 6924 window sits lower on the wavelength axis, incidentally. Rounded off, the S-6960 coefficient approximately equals 0.18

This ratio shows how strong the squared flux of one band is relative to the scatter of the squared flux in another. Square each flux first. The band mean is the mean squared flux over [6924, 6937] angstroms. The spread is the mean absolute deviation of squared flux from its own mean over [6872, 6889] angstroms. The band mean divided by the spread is 34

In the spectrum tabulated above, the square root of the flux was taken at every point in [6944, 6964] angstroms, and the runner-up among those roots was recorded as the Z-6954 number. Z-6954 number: 3.22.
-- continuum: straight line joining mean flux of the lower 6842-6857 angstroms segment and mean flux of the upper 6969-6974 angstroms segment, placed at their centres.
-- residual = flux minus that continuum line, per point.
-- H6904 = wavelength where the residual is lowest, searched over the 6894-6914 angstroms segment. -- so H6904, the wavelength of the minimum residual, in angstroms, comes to 6900.5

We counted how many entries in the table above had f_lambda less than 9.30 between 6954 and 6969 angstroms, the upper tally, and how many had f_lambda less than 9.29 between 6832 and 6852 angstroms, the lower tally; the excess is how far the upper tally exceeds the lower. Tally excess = -8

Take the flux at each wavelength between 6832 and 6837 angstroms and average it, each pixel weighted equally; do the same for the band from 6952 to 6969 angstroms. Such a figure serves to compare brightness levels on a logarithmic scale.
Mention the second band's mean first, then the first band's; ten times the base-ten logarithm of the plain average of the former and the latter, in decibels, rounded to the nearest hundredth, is 9.79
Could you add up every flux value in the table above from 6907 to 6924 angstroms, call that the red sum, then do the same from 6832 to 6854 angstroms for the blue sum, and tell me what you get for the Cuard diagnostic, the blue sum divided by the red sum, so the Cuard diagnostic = 1.22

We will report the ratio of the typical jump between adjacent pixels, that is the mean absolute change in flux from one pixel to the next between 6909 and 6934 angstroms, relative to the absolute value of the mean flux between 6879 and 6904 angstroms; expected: 0.0264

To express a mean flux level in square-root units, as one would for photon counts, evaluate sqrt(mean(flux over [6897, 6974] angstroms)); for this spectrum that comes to 3.12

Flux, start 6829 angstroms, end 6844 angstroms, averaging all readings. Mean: 8.77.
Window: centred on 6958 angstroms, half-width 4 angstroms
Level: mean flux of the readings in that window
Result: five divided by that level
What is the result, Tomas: 0.490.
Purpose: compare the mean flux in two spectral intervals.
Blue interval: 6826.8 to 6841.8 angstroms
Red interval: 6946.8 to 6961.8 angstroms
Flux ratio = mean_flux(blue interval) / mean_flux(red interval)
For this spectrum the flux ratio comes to 0.853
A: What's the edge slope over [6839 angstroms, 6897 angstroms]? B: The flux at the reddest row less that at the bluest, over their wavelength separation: 0.006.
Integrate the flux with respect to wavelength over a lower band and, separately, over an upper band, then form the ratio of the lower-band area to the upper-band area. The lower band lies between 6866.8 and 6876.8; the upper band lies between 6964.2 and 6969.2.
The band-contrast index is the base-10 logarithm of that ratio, 0.21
